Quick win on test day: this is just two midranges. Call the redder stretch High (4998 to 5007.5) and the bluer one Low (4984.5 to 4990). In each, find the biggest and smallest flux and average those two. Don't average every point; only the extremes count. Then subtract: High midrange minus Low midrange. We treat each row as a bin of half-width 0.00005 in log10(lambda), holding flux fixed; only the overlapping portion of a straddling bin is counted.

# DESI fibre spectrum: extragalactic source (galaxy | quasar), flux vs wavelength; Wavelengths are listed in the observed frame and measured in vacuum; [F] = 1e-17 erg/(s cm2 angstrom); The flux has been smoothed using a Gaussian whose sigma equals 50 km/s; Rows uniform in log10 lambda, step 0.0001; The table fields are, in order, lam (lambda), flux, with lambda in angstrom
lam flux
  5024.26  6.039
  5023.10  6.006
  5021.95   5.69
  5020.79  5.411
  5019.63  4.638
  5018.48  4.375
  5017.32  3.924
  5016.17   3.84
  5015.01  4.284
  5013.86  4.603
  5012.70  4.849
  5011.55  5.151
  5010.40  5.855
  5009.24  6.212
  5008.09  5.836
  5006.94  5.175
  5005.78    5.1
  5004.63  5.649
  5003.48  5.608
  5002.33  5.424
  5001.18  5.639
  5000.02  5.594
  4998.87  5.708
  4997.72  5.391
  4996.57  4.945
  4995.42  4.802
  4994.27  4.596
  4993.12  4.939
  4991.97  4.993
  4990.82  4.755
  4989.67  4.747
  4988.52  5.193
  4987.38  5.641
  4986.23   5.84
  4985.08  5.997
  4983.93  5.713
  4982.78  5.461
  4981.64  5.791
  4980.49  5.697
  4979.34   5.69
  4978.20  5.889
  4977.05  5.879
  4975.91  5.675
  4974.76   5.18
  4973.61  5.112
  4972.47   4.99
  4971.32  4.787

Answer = 0.03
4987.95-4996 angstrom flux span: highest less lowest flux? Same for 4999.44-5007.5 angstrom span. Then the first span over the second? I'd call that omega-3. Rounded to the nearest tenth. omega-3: 1.1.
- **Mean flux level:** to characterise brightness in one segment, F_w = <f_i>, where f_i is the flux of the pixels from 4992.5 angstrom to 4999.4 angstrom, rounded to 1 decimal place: 5.1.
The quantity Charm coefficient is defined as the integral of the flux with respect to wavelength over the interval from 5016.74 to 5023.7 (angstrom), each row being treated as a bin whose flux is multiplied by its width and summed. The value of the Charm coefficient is 35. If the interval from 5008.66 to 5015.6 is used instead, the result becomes 36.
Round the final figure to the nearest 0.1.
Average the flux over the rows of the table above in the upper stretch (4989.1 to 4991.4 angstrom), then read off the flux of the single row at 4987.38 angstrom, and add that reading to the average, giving 10.4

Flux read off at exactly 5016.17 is 3.84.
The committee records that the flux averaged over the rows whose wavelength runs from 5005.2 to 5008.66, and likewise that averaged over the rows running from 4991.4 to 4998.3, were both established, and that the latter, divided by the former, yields 0.92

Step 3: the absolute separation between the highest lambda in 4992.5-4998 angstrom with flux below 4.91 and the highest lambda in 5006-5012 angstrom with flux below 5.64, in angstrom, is 16.1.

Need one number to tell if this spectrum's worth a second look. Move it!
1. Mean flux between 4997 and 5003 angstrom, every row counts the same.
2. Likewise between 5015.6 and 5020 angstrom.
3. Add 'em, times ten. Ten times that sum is 97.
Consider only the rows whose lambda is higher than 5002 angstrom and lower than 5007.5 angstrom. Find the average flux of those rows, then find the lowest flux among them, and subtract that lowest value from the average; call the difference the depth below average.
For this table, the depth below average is 0.29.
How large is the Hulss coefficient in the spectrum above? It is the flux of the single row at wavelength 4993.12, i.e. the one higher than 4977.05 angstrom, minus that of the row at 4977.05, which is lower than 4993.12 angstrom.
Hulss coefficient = -0.9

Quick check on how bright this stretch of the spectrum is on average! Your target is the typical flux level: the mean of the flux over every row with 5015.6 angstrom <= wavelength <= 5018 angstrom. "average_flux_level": 3.9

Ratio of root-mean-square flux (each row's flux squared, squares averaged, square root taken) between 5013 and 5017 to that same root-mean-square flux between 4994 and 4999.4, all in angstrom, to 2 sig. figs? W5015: 0.83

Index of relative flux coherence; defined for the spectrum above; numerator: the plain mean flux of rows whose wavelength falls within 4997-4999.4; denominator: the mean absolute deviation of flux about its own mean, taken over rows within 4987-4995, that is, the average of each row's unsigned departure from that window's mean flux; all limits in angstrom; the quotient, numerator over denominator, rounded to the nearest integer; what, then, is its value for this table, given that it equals 22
